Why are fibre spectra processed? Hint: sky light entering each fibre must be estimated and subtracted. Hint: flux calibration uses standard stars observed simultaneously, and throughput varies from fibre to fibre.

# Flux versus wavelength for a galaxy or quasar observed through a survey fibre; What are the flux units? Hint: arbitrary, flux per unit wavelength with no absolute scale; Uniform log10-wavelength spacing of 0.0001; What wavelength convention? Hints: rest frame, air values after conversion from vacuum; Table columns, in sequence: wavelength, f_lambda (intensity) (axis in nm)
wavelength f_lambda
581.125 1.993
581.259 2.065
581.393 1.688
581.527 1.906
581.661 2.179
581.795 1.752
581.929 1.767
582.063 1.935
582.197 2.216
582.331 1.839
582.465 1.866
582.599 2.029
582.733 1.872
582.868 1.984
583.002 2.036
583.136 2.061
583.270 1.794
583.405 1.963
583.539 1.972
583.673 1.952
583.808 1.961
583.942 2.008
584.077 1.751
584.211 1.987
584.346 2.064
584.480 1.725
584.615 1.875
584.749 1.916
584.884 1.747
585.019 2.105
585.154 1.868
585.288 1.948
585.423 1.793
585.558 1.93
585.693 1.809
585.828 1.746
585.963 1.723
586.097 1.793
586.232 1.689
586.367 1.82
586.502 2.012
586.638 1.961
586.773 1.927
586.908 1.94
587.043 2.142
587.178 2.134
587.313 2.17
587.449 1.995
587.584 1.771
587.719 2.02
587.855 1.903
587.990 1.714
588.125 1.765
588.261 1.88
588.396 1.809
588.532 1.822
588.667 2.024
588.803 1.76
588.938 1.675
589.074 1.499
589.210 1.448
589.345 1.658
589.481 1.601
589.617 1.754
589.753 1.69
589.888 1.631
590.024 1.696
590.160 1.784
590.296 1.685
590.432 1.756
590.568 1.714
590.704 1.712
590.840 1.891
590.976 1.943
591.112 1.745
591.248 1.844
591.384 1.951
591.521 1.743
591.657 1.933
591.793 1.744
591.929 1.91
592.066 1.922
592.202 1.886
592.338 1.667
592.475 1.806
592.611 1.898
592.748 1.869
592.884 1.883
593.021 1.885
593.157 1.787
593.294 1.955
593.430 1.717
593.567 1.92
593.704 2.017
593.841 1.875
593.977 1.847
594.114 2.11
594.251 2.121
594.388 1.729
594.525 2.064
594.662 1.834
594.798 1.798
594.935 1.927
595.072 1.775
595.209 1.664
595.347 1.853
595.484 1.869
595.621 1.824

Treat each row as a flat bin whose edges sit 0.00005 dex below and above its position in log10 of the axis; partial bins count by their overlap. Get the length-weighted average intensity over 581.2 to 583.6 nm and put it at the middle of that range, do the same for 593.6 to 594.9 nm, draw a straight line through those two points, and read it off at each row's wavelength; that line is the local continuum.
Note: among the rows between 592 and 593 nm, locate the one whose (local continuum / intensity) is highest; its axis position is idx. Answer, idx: 592.338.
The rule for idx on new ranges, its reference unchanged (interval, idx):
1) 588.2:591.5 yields 589.210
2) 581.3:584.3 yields 581.393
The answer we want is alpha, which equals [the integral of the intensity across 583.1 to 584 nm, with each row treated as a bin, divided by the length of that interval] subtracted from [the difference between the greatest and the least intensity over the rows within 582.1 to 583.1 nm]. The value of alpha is -1.58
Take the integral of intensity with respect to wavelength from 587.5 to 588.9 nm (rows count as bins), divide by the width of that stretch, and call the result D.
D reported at 1.85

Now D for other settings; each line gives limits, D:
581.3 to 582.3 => 1.92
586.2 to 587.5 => 1.99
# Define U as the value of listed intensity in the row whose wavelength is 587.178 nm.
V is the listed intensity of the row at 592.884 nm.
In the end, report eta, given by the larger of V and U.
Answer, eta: 2.13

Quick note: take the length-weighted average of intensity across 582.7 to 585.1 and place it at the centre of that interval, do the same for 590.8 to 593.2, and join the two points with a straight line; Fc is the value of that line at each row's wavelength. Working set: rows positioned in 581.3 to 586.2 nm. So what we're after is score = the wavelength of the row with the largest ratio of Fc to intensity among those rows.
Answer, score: 581.393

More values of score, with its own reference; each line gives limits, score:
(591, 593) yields 592.338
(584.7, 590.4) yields 589.210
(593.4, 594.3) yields 593.430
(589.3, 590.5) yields 589.481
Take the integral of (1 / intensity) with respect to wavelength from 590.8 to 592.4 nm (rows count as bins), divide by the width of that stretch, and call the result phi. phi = 0.543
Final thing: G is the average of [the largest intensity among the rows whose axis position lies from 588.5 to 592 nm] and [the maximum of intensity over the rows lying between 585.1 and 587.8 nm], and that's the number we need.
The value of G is 2.10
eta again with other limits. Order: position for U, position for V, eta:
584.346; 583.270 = 2.06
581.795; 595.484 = 1.87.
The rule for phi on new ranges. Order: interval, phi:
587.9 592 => 0.571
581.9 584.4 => 0.514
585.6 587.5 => 0.525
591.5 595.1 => 0.535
